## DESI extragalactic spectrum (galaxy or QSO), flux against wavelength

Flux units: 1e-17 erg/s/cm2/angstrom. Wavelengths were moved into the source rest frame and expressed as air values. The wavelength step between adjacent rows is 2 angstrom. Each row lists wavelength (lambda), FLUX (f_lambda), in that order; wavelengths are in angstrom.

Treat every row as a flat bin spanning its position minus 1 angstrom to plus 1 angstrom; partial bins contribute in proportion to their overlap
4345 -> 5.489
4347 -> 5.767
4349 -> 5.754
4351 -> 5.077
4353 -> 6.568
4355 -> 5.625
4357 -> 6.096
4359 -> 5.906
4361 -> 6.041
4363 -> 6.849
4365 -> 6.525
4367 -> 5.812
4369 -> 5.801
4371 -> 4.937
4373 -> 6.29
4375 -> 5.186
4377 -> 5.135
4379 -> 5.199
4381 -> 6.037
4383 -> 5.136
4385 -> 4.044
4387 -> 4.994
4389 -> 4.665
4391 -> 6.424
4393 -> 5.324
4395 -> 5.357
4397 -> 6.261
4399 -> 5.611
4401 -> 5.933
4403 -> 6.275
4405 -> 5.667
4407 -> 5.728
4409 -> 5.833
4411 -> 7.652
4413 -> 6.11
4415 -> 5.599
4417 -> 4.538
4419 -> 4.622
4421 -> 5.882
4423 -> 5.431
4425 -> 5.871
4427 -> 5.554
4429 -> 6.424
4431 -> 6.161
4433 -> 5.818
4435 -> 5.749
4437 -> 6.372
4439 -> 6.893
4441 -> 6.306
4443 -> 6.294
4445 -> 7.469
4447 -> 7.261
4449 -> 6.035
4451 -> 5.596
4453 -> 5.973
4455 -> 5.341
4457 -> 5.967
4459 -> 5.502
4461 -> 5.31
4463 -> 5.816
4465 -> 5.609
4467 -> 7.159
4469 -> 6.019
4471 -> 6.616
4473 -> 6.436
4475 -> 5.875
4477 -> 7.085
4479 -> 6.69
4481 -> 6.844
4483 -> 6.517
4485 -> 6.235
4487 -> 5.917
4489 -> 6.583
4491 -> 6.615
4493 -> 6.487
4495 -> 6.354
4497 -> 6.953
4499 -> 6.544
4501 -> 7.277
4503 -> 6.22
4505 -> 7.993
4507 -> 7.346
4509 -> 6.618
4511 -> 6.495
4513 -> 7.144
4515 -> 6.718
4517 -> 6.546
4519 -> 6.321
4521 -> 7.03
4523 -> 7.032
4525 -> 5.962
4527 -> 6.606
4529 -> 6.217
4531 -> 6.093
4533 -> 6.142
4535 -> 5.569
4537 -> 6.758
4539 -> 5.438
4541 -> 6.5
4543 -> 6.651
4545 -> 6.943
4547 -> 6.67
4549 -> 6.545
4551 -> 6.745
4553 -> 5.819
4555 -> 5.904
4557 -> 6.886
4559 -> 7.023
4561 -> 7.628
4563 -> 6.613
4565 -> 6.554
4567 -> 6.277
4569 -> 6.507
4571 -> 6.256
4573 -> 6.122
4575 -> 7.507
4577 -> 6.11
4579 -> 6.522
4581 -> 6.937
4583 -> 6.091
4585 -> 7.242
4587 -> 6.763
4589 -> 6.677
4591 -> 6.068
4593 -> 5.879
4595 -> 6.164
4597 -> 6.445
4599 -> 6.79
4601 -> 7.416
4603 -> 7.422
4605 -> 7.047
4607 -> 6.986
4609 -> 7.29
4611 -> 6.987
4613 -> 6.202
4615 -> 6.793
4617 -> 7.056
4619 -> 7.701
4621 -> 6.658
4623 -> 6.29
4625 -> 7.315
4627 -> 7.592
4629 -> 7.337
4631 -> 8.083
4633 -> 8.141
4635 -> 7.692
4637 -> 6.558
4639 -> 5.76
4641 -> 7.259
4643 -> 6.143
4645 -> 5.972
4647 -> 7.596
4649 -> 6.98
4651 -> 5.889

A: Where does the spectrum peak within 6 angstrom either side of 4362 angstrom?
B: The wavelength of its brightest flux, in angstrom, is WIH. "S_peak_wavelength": 4363 angstrom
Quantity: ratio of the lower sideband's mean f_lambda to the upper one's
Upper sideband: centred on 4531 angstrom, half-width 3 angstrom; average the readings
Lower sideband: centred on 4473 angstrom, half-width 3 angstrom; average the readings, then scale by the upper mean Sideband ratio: 1.03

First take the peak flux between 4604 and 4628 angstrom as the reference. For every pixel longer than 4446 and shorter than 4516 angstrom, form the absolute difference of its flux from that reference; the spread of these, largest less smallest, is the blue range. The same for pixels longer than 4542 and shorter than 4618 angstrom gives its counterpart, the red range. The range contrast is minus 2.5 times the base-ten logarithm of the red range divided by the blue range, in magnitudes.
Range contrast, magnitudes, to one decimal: 0.2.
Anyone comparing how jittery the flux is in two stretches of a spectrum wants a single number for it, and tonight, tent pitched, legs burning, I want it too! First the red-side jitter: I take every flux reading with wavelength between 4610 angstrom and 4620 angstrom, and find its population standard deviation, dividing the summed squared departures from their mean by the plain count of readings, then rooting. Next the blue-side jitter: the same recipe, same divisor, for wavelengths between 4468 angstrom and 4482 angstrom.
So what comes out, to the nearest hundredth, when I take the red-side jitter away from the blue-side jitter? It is -0.08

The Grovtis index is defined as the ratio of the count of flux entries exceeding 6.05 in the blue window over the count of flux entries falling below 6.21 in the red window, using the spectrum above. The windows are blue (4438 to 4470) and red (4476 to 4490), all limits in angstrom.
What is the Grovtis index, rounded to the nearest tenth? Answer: 6.0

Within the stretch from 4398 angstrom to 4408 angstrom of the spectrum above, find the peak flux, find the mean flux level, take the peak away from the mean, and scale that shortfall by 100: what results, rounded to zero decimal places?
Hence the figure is -43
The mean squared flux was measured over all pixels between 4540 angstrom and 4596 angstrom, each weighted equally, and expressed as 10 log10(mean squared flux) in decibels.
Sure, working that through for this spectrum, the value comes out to 16.4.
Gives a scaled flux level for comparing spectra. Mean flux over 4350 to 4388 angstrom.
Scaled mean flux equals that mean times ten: 56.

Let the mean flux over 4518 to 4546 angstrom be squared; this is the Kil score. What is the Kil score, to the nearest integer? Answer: 41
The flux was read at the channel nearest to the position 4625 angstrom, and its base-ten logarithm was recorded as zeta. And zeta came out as 0.864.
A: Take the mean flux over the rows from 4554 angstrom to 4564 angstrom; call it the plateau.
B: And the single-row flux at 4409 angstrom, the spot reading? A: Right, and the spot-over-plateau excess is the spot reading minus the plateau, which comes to -0.98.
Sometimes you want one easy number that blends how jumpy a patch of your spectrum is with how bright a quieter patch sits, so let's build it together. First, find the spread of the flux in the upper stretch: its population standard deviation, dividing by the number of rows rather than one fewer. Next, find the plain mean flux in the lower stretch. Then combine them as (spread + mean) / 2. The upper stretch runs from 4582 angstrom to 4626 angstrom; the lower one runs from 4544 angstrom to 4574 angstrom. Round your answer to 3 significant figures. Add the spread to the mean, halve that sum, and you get 3.53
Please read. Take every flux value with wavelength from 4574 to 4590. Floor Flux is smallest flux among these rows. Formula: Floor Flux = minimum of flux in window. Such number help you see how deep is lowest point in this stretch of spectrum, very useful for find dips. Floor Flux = 6.091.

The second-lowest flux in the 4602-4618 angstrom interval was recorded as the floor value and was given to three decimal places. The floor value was 6.793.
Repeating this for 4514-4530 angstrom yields 6.217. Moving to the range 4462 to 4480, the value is 5.816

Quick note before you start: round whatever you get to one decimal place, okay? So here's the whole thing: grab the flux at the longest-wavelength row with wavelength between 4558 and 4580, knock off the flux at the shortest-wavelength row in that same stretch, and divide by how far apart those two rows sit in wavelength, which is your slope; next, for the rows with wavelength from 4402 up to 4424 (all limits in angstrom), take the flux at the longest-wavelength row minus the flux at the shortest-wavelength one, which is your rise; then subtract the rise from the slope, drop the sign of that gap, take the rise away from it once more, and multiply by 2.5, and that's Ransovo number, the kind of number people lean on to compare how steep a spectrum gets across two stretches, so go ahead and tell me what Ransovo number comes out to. 4.2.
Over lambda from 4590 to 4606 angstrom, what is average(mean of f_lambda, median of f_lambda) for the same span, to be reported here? 6.6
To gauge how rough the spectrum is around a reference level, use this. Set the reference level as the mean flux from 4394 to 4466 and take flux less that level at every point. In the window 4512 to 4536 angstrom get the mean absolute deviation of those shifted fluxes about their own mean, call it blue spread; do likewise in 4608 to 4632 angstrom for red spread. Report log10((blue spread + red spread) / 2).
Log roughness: -0.376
